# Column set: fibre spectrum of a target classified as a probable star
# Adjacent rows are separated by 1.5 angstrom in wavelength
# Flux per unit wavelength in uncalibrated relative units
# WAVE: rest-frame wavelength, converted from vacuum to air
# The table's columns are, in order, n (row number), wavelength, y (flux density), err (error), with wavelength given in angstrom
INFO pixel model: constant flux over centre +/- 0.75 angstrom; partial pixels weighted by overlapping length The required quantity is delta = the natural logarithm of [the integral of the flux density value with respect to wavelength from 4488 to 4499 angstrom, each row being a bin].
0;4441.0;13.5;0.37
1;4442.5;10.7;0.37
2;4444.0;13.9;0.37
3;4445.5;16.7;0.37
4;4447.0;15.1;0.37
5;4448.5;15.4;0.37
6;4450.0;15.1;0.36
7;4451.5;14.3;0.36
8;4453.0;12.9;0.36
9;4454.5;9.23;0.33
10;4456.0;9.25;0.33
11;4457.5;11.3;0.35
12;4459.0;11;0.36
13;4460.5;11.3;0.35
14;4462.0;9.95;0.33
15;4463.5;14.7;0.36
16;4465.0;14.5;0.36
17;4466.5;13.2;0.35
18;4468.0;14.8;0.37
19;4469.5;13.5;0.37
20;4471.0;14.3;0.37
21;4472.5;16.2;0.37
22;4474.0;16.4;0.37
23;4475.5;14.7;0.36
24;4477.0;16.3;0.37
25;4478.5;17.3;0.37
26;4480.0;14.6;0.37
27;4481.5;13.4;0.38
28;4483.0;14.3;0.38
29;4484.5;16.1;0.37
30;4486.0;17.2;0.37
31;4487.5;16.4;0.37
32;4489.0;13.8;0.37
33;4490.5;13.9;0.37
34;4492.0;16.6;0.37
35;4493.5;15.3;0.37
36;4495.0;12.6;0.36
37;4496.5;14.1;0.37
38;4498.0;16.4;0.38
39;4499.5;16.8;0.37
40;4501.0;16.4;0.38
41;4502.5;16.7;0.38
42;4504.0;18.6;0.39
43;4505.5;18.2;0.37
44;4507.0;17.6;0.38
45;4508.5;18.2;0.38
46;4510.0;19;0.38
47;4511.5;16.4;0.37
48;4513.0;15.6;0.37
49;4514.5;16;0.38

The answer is 5.09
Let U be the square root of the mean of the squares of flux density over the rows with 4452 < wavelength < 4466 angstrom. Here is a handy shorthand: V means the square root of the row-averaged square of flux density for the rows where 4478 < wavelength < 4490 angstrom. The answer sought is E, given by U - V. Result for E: -4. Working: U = 11.7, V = 15.5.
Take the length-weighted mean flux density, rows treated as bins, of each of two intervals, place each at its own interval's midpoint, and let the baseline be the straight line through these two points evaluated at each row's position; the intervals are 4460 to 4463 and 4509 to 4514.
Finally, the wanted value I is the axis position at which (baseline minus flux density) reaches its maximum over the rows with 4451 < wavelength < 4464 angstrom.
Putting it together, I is 4462.0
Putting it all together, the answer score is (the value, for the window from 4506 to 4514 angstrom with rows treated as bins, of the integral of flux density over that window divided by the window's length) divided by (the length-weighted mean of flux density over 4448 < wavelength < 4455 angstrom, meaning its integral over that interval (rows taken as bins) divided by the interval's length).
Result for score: 1.29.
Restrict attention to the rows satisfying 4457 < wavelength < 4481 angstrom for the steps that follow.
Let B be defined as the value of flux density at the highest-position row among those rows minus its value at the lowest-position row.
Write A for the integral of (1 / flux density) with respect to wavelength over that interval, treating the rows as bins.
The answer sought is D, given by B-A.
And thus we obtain 1.5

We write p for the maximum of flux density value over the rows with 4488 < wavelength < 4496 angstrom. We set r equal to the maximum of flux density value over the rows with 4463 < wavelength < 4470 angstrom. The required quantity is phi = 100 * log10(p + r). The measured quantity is 150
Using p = 16.6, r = 14.8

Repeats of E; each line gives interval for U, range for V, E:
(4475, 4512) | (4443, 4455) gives 2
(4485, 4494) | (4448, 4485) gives 2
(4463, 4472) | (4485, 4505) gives -2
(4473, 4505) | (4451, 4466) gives 4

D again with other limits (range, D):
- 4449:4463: -6.4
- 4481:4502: 1.6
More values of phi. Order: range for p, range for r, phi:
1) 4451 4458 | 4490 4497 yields 149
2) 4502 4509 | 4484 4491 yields 155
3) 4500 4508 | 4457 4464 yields 152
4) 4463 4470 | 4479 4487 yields 151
